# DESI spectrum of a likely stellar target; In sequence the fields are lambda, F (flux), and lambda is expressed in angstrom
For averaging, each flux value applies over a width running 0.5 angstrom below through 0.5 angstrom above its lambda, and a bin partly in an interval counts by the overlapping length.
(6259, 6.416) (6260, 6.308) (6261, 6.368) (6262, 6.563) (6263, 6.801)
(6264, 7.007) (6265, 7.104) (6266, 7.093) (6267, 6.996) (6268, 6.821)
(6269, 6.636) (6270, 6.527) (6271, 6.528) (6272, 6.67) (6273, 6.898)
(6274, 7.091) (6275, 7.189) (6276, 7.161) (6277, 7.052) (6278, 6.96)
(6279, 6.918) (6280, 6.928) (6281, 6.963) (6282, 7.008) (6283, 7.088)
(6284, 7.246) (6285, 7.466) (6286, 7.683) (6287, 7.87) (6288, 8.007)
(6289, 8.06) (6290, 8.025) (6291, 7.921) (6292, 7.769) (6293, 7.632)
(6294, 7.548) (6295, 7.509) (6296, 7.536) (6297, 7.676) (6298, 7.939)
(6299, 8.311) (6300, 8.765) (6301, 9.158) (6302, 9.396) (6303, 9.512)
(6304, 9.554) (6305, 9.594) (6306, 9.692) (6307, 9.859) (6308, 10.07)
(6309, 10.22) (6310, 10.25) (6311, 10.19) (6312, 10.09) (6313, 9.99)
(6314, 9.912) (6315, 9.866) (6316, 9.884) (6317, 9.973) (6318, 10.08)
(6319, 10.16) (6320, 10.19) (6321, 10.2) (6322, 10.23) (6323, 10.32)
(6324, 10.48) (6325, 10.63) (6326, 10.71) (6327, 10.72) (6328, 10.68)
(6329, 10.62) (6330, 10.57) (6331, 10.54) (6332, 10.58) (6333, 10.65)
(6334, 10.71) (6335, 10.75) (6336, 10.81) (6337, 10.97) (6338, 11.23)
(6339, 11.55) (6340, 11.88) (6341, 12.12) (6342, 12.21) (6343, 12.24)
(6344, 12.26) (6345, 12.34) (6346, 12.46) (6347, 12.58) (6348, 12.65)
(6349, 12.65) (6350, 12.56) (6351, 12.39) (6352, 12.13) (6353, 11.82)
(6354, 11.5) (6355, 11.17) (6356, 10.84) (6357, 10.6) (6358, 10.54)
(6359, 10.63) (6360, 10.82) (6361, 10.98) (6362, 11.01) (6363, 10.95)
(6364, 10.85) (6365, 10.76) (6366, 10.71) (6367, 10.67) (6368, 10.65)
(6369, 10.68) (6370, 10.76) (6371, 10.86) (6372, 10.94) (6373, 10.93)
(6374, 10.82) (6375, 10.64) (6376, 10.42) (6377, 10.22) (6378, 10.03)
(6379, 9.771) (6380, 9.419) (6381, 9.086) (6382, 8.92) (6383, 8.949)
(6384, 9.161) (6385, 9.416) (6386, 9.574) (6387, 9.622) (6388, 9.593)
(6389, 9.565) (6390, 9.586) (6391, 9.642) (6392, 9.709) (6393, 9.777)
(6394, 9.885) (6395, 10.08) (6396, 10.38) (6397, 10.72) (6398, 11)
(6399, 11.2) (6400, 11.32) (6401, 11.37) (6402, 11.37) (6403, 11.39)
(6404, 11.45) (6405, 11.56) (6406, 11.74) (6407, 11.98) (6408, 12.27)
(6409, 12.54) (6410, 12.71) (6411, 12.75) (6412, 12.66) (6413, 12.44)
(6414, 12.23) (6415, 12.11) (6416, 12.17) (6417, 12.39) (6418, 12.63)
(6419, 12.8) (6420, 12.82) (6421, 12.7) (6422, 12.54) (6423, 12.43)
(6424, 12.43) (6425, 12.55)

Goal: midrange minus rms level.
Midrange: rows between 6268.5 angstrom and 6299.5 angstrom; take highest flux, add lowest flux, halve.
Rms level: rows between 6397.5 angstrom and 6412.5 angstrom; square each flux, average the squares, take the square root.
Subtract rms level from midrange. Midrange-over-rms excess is -4.4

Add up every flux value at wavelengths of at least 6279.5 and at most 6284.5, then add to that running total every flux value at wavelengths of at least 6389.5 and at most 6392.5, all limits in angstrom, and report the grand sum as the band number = 64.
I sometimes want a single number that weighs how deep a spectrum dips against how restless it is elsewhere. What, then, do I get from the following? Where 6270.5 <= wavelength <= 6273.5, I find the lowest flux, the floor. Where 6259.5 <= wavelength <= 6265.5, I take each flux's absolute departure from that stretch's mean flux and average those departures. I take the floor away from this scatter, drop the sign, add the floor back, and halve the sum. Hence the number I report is 6.4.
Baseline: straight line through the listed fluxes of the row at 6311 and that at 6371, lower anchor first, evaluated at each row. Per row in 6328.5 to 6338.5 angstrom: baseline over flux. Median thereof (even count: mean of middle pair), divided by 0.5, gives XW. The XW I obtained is 1.95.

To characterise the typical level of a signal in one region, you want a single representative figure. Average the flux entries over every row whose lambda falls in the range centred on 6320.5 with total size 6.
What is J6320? 10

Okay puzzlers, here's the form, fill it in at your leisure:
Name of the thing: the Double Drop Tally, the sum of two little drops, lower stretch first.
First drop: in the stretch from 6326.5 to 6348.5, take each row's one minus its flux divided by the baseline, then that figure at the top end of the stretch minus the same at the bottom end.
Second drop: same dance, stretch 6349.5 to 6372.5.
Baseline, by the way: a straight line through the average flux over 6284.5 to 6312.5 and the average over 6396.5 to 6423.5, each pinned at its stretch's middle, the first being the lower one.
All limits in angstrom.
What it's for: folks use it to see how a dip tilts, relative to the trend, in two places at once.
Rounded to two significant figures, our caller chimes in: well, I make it 0.10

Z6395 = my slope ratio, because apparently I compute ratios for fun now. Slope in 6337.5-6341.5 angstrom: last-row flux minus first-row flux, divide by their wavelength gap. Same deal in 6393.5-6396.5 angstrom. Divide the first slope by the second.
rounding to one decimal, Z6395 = 1.2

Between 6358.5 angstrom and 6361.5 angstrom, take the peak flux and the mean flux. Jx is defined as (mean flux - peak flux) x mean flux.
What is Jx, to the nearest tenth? -1.8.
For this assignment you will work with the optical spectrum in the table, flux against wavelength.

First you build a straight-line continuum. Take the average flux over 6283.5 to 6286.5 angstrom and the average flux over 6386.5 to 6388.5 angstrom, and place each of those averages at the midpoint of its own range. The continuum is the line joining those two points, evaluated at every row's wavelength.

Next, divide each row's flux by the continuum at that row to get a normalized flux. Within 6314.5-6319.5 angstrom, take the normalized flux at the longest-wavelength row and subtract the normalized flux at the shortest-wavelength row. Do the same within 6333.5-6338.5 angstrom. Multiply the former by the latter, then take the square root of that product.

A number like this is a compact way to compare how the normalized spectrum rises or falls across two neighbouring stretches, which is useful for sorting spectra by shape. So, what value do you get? 0.034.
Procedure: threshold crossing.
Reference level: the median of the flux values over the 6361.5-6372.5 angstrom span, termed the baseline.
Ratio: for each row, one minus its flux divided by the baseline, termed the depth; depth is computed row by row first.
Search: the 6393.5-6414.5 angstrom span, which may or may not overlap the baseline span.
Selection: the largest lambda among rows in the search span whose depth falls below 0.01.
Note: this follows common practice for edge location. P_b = 6414 angstrom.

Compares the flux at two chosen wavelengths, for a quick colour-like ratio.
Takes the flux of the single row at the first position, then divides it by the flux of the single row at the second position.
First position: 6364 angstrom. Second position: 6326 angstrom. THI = 1.0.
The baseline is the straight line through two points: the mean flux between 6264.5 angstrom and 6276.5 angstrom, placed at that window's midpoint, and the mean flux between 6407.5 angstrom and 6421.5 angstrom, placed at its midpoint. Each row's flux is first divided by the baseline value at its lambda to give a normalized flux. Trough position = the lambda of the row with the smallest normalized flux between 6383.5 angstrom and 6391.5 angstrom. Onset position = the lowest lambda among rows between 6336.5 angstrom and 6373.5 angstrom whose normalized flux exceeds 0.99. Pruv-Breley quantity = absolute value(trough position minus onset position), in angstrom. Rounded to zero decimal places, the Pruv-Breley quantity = 47 angstrom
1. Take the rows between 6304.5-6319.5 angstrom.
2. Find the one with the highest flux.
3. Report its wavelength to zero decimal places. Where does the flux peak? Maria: 6310 angstrom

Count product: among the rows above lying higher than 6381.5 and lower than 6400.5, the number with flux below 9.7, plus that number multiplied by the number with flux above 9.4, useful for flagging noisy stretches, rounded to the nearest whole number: 170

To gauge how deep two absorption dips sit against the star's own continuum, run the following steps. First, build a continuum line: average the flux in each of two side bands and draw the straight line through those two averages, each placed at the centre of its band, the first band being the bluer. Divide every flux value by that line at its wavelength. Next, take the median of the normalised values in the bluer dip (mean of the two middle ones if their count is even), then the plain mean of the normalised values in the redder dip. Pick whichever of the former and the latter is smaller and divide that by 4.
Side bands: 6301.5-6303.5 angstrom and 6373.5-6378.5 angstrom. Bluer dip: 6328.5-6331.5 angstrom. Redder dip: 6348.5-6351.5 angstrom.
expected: 0.269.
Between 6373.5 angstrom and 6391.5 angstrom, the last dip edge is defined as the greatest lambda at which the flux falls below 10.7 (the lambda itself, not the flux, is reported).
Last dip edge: 6391 angstrom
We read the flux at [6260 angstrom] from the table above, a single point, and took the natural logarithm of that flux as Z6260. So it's 1.84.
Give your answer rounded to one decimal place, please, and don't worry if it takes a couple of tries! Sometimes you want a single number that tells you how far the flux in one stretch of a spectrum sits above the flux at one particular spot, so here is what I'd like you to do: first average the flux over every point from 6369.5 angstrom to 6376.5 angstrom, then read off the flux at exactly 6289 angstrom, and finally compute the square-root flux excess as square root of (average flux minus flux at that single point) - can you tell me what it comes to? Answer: 1.6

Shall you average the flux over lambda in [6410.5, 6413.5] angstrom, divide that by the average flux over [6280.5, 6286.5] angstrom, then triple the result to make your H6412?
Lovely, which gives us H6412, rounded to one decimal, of 5.2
